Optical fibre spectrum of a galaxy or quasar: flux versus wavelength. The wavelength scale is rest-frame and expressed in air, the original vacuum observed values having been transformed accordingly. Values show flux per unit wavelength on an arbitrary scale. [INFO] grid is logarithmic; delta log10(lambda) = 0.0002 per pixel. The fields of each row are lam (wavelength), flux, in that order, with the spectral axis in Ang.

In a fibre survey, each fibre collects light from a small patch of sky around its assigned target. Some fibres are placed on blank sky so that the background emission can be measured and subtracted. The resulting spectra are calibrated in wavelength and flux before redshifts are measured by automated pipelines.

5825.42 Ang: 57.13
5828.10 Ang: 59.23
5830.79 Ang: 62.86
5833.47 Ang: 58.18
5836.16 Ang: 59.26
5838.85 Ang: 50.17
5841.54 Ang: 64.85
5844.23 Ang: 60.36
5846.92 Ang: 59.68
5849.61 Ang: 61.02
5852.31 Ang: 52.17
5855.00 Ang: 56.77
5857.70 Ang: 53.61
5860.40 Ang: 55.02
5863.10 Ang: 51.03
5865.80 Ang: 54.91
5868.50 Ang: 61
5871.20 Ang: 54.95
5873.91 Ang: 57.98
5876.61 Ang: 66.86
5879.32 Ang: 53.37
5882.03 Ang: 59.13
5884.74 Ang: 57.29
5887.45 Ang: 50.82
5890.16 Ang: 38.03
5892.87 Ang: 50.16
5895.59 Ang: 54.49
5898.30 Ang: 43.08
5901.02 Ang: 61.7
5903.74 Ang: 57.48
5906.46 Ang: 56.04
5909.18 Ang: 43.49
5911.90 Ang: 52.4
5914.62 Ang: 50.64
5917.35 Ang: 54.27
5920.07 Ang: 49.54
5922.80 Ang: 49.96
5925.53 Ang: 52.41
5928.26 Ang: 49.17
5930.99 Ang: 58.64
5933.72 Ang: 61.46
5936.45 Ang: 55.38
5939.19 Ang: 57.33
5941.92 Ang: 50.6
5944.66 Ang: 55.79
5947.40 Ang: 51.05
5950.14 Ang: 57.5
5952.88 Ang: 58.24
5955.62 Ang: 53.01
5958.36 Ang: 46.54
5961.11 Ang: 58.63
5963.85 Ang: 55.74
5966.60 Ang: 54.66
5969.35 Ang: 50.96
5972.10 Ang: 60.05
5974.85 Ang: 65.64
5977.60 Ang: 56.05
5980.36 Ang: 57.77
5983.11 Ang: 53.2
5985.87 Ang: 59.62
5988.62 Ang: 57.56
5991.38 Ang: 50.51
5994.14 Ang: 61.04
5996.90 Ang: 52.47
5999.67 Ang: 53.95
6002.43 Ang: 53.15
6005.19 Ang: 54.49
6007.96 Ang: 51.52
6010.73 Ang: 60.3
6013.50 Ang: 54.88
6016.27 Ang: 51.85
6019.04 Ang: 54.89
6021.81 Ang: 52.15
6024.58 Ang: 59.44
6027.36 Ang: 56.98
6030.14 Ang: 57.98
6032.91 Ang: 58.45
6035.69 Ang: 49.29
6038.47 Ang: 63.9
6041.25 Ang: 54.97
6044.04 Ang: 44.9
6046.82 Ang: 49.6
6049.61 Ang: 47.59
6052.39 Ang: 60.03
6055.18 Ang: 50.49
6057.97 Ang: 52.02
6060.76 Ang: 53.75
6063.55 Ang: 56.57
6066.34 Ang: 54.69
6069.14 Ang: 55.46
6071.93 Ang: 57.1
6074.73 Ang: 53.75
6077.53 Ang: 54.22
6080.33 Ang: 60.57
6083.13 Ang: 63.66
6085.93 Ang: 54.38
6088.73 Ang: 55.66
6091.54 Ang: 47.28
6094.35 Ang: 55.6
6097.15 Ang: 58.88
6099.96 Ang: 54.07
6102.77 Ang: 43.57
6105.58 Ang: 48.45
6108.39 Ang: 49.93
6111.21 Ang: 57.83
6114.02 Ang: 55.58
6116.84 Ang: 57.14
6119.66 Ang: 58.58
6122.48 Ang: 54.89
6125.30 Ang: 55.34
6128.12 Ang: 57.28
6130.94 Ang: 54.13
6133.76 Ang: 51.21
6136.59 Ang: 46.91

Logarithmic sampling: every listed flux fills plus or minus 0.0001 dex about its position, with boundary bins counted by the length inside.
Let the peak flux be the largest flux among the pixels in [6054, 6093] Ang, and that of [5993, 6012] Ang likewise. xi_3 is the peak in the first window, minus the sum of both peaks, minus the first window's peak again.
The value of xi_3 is -125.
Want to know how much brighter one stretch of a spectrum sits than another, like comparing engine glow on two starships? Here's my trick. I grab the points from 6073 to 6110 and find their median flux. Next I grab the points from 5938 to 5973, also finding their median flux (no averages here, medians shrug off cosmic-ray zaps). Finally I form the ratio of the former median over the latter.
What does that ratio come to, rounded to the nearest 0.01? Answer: 0.97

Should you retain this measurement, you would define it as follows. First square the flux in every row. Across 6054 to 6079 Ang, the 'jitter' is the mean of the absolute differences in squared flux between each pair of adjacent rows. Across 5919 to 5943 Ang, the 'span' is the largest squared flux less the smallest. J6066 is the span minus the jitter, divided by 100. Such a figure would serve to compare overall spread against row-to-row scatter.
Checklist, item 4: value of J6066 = 12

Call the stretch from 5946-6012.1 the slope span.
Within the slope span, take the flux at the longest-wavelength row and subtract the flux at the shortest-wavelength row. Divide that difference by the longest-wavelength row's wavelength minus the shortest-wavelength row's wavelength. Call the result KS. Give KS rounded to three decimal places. 0.146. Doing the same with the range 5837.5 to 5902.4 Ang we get 0.185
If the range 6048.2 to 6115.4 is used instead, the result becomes 0.124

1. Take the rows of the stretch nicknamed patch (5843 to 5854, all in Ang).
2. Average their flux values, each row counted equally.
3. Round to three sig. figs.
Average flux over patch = 58.3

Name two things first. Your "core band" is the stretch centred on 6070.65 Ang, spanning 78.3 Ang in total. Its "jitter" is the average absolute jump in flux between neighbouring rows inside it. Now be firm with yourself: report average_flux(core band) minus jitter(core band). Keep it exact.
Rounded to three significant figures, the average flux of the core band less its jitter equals 48.4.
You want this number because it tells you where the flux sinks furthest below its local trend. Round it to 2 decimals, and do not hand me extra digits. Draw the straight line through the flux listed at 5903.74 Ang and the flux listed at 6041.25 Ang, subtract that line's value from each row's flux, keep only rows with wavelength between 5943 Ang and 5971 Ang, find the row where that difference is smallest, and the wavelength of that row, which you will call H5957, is 5958.36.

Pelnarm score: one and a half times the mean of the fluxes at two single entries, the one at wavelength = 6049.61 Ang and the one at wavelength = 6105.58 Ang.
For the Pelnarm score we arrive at 72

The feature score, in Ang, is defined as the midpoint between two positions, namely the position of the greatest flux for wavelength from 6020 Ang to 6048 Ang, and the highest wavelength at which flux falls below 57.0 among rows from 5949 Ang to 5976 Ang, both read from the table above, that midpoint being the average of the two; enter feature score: 6003.9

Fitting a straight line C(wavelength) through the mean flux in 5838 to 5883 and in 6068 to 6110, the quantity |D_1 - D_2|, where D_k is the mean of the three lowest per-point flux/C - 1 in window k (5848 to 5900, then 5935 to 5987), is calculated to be 0.11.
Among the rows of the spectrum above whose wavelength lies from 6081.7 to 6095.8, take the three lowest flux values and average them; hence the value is 52.4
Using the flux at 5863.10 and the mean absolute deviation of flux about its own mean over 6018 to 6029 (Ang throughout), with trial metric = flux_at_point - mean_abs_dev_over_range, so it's 49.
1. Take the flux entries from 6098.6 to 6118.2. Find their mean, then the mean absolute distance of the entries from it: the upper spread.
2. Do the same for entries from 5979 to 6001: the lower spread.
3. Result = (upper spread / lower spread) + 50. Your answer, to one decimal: 51.3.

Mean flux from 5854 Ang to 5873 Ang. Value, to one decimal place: 55.3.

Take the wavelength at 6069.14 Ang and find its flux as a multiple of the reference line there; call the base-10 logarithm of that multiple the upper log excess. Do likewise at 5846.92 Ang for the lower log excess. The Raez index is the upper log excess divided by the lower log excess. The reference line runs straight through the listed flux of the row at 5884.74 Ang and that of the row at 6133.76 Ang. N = 2.0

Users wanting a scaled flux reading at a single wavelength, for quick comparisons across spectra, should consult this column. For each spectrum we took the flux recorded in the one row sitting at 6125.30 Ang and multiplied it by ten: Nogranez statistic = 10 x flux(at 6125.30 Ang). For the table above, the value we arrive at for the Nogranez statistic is 553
